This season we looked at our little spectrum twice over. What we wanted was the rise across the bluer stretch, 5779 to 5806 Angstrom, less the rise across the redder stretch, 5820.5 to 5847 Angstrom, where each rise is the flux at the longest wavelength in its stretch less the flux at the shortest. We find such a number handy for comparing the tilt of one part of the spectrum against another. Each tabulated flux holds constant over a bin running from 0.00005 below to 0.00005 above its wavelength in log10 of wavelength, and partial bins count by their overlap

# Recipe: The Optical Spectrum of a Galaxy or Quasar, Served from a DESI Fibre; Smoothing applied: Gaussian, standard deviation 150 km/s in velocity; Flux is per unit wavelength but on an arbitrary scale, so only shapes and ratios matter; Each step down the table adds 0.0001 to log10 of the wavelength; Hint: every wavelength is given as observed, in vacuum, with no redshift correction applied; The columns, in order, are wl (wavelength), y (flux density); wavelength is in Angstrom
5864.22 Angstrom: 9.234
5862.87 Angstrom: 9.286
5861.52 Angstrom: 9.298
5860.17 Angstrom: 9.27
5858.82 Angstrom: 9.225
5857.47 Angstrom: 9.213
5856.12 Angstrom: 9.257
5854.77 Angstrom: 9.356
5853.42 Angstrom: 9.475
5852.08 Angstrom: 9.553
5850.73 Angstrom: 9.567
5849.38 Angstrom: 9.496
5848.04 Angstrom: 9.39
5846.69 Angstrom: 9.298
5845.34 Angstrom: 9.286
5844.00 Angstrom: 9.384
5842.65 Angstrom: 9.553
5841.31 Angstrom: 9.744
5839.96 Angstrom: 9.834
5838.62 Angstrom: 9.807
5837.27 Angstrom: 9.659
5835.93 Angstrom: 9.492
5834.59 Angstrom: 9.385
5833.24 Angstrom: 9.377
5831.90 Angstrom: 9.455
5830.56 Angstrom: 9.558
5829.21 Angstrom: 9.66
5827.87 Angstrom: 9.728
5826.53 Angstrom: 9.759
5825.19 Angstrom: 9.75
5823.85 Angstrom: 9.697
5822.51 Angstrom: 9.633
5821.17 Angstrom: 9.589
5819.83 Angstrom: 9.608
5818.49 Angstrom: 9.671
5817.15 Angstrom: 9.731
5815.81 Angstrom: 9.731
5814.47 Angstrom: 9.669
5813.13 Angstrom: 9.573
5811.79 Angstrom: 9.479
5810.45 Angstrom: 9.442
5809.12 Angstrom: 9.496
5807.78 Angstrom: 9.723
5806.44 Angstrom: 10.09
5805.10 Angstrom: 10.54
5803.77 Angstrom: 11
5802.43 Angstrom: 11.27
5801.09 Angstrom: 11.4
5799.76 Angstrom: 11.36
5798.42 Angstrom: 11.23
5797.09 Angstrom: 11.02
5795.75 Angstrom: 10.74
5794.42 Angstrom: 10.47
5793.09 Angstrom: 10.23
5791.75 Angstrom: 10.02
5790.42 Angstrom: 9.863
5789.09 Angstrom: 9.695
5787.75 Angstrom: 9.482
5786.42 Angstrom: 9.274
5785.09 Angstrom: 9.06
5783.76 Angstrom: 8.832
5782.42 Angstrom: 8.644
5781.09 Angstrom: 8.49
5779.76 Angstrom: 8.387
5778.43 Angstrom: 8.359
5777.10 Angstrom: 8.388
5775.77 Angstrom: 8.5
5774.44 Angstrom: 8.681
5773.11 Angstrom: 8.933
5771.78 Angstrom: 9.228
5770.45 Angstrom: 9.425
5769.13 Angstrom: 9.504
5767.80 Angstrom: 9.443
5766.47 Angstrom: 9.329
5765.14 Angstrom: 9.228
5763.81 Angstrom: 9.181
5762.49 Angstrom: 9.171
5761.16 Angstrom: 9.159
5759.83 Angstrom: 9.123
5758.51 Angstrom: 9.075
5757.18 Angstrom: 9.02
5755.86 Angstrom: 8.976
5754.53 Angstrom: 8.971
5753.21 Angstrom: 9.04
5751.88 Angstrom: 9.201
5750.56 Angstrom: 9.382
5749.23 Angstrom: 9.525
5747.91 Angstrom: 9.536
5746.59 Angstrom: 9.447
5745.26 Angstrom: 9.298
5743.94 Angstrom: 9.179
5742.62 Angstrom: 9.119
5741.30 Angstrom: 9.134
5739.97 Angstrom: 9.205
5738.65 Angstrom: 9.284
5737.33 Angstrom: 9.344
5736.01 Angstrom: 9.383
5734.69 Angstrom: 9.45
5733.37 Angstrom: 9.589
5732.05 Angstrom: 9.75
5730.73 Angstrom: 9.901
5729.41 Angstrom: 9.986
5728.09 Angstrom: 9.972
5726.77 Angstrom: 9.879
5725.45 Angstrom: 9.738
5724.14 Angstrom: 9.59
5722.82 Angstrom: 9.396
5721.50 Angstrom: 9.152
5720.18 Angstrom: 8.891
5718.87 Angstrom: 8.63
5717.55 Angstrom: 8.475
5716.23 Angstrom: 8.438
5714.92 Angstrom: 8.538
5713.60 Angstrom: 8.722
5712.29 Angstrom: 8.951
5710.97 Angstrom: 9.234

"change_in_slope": 2.4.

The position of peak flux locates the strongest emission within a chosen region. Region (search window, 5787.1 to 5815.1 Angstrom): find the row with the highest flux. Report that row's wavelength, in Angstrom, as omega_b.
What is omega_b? 5801.09 Angstrom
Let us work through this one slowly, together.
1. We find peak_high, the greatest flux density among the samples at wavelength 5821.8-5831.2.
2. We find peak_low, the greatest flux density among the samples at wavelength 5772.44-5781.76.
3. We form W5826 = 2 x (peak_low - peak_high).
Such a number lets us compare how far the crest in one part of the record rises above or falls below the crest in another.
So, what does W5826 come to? -1.7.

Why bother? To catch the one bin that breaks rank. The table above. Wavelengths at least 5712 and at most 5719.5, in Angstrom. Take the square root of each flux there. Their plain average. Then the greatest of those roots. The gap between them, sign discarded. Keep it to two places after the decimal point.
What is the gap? 0.06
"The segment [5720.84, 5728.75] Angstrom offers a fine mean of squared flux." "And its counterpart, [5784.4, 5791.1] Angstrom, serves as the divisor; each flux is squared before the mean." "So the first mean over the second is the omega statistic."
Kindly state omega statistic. 1.03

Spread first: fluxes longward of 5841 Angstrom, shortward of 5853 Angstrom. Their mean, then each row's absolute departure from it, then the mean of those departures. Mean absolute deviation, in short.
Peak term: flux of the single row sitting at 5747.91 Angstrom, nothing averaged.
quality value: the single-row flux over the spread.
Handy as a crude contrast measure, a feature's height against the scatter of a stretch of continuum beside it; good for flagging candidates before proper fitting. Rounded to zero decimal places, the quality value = 79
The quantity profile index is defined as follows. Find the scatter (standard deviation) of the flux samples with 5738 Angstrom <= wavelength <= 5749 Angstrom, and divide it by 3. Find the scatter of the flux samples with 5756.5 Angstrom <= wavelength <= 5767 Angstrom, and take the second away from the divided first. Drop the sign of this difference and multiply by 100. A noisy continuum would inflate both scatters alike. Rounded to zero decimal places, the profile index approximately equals 4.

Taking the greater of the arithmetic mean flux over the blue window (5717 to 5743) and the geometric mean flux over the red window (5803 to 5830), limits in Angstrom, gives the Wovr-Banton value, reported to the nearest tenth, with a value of 9.8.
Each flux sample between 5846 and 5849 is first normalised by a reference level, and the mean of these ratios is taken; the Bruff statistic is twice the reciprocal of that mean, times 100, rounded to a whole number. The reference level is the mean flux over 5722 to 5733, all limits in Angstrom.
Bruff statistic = 209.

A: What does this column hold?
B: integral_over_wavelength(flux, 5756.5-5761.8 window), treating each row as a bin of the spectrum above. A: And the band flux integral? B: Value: 48.2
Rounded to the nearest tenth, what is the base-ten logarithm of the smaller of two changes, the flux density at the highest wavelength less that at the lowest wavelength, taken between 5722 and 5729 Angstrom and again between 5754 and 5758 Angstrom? -1.3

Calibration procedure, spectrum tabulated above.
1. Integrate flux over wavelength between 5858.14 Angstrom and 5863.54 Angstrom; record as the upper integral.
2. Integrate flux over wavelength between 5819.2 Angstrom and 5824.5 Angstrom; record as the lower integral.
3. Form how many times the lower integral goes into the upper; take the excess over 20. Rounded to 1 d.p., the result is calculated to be -19.0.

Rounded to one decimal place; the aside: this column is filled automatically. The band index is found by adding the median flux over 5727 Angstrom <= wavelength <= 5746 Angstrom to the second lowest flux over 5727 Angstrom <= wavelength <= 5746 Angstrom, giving 18.5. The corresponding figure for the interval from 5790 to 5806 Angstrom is 20.9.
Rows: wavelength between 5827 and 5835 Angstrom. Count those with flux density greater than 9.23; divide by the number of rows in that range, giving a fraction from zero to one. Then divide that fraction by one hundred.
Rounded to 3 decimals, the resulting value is 0.010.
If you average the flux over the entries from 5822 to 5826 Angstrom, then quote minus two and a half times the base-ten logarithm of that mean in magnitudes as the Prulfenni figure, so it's -2.47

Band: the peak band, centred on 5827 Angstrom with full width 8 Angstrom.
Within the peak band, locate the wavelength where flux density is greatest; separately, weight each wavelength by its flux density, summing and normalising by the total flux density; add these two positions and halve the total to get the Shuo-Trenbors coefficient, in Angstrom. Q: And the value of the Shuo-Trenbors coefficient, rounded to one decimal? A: 5826.9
